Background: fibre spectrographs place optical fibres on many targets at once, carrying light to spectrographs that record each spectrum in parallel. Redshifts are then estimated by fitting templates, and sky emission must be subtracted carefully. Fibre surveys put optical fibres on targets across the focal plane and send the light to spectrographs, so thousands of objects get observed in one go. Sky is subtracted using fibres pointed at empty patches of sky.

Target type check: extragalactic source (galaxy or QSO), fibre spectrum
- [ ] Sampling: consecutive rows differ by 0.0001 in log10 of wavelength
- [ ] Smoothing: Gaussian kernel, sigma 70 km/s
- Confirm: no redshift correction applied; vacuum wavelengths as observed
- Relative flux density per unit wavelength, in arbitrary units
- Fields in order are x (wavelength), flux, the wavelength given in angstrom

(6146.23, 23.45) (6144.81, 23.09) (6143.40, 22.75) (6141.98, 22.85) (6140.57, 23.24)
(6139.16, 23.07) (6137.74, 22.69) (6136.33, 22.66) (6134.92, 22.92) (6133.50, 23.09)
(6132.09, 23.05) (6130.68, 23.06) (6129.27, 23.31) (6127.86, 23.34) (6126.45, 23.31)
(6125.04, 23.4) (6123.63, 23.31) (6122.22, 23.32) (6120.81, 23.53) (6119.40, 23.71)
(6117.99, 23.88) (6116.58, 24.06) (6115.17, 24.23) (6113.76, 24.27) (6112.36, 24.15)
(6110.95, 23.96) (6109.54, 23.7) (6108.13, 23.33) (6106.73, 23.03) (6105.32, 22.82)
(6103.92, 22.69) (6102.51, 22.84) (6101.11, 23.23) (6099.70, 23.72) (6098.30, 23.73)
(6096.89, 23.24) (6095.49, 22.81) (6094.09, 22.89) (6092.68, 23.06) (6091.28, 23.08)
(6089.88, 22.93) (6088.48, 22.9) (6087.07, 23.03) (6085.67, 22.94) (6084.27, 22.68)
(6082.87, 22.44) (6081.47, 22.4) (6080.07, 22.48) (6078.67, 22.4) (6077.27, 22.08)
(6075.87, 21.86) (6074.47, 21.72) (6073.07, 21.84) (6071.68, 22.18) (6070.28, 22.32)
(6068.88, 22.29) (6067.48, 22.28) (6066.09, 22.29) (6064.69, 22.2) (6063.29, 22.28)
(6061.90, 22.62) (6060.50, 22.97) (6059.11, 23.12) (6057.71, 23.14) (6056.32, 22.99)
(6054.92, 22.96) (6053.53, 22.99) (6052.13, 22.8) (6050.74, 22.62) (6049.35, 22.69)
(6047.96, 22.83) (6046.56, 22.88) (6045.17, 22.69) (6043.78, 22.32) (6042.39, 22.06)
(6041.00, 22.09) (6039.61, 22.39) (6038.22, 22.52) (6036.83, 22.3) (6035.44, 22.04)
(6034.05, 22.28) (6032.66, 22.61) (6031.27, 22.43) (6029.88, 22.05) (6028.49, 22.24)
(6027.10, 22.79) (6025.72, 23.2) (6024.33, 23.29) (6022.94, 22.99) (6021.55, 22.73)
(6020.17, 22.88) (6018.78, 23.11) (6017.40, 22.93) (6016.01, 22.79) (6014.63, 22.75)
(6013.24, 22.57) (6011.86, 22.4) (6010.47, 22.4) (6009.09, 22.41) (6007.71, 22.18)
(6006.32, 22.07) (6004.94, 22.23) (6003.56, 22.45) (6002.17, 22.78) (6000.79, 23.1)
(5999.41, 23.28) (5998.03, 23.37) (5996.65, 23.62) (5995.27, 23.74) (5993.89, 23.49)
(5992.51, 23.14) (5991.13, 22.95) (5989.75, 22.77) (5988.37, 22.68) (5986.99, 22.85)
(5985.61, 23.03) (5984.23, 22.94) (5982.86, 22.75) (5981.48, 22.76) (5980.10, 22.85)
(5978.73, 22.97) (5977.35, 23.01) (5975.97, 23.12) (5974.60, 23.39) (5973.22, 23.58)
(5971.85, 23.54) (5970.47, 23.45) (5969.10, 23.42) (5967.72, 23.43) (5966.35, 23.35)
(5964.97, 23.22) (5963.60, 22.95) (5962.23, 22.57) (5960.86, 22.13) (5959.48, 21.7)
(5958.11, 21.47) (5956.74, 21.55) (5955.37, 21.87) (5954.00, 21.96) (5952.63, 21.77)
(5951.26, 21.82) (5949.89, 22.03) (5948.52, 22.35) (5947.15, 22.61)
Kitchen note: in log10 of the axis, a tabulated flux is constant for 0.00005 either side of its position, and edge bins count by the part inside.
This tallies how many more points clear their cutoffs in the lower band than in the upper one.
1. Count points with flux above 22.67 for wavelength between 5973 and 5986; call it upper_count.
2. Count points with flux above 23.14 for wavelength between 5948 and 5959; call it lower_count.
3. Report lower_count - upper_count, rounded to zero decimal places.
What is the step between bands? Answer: -10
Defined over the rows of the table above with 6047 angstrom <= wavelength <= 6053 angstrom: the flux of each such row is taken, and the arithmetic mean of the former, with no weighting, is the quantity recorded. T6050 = 22.7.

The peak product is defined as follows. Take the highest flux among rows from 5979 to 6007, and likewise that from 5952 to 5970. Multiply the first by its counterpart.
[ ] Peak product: 556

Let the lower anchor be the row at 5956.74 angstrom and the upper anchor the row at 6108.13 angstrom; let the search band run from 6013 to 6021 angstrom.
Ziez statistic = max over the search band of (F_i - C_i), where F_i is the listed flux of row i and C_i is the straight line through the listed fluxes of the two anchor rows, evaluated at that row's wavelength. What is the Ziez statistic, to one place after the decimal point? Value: 0.8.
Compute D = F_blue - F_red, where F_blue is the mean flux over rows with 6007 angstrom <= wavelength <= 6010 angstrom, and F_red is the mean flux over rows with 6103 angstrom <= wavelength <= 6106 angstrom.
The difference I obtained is -0.5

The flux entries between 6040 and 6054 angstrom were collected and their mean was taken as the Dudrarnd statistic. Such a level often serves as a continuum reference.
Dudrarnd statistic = 22.6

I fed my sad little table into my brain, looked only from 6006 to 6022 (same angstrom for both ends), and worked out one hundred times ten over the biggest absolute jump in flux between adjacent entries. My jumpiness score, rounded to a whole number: 4348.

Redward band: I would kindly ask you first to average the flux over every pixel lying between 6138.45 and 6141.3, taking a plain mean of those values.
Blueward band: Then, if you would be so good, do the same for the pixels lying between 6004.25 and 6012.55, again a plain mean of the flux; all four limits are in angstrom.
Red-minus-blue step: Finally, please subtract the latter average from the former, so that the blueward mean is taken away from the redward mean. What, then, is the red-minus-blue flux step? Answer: 0.9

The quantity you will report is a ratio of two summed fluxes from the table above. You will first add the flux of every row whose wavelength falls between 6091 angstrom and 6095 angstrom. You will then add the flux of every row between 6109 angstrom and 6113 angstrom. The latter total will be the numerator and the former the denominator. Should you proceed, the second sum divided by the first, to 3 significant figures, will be 1.04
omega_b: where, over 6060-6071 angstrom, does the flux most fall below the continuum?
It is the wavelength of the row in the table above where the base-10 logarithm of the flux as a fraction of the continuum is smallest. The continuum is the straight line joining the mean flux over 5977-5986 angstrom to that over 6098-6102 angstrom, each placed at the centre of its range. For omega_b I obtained 6064.69 angstrom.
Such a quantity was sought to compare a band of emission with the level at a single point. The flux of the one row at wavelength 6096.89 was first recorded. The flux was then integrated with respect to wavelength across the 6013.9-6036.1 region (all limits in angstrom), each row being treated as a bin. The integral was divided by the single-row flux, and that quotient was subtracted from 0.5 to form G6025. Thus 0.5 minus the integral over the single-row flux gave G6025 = -21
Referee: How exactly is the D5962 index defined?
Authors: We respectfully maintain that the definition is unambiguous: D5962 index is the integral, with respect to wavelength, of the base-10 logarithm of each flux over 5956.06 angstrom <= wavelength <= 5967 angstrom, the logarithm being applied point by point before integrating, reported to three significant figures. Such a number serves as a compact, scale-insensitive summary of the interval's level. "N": 14.8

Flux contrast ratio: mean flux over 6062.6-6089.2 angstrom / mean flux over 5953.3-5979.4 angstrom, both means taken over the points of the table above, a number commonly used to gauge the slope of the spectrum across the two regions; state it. 0.98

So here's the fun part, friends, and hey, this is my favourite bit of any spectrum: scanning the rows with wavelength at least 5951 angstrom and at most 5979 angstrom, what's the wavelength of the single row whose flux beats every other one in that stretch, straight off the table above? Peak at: 5973.22 angstrom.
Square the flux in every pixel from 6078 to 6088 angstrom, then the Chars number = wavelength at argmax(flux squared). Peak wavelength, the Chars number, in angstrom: 6087.07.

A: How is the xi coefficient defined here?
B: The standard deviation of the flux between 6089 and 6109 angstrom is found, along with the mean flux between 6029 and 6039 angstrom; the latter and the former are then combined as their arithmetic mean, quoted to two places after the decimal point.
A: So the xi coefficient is 11.31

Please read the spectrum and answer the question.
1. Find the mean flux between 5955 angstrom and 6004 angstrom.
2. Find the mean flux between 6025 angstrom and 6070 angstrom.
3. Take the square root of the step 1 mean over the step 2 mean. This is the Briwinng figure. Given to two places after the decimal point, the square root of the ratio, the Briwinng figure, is 1.01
